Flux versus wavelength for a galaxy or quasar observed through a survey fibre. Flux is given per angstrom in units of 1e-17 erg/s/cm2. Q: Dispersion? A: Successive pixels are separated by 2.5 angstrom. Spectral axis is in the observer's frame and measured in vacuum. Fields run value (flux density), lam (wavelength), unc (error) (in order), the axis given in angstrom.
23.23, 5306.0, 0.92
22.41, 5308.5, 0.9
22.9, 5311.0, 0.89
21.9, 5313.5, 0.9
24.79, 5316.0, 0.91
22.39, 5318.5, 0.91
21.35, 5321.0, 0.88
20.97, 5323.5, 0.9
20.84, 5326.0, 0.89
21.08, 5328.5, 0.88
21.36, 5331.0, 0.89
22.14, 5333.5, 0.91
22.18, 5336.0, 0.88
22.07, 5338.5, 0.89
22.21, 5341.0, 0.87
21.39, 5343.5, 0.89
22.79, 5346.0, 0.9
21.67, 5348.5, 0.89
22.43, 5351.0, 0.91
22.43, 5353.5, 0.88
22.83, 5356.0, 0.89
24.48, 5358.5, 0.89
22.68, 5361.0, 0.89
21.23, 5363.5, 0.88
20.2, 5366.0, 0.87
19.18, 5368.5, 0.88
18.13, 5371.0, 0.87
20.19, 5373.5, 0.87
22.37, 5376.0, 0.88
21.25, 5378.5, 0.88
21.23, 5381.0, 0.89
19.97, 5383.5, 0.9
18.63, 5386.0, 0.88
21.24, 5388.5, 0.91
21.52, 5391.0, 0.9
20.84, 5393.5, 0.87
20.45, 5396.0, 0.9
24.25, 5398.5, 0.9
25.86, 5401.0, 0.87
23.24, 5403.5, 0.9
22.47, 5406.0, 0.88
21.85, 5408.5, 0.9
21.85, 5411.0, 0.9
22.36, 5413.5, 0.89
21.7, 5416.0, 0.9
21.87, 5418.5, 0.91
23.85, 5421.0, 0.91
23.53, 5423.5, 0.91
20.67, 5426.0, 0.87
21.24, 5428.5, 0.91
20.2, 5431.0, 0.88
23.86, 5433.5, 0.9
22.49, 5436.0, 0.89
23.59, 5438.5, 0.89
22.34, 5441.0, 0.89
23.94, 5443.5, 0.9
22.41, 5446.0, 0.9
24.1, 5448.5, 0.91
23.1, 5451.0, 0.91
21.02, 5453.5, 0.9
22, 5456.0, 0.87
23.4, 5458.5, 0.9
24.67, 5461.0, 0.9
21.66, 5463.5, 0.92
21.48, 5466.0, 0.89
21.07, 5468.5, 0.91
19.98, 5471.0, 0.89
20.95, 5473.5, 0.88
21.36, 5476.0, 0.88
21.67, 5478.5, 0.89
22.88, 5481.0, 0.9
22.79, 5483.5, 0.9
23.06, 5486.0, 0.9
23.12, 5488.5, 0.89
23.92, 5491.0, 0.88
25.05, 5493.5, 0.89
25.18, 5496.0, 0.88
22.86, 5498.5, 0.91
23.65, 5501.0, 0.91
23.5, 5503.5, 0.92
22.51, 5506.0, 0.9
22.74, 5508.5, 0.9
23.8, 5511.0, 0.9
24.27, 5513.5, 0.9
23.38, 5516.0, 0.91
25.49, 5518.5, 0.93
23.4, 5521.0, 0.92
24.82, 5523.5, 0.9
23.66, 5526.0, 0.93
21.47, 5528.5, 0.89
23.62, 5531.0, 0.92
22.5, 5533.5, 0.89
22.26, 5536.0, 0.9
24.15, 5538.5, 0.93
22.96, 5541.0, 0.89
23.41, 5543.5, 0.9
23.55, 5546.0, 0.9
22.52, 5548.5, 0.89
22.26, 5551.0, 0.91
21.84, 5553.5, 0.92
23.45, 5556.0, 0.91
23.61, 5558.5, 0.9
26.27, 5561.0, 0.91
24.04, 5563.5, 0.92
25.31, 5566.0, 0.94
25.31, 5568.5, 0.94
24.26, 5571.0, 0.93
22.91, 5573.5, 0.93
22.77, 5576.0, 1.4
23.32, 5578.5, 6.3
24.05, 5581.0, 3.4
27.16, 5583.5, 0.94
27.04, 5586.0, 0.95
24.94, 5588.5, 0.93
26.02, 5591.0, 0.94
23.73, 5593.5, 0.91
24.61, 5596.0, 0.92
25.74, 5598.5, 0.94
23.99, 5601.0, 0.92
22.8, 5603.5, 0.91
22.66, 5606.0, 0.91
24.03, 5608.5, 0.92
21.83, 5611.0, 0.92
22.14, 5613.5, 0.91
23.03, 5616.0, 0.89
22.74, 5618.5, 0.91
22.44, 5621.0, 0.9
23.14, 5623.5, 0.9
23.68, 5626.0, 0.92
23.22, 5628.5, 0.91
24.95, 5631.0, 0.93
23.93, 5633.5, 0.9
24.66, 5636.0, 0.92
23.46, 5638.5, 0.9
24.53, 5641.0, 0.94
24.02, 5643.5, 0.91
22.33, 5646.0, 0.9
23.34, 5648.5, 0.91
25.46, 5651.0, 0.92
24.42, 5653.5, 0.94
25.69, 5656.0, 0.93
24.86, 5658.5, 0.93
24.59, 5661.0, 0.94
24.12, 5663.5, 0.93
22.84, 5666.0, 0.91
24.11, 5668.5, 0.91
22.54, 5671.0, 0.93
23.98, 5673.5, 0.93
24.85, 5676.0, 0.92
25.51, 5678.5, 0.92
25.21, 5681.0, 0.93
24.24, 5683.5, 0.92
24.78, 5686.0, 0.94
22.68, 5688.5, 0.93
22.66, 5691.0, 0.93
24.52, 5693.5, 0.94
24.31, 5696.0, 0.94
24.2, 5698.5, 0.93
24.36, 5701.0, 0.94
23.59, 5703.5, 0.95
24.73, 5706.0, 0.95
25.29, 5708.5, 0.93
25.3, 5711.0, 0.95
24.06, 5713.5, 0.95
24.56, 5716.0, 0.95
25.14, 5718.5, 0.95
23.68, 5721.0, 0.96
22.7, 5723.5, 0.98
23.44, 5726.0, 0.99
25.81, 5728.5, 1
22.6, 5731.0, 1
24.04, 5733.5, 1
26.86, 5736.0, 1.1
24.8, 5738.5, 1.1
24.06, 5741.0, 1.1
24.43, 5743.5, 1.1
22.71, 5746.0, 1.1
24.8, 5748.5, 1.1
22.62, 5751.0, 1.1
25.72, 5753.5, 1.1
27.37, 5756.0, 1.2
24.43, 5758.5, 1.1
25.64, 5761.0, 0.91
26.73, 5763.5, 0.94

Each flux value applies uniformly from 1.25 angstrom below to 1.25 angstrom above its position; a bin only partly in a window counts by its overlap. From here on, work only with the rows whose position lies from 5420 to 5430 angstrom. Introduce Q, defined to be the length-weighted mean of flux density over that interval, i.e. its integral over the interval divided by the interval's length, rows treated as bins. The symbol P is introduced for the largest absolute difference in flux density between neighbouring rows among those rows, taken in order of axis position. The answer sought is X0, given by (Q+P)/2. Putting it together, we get 12.5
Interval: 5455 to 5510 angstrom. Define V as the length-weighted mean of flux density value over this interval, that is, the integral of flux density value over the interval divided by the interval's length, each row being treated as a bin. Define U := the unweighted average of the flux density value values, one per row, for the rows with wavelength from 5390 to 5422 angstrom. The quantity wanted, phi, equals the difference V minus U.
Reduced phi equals 0.2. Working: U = 22.5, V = 22.7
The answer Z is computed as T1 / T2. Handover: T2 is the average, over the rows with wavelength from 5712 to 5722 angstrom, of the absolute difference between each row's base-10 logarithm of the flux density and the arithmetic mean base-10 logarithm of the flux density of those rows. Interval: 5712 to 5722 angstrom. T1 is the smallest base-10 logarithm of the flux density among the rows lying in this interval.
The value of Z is 157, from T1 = 1.37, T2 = 0.0087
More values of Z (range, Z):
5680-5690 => 96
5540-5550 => 194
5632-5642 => 169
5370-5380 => 44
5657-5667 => 117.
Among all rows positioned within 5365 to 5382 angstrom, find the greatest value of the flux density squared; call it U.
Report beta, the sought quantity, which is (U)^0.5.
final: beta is 22.4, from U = 500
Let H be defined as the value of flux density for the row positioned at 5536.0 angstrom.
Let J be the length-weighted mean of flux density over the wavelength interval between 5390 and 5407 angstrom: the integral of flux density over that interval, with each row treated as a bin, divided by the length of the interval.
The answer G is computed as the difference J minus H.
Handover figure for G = 0.4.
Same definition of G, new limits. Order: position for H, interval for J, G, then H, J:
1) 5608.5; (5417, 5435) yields -1.9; 24.03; 22.2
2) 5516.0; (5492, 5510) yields 0.3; 23.38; 23.6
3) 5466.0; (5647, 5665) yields 3.1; 21.48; 24.6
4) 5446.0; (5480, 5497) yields 1.3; 22.41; 23.7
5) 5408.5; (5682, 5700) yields 2.1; 21.85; 23.9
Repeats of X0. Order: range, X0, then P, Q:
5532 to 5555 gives 12.4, 1.9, 22.8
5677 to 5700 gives 13.2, 2.1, 24.2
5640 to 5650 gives 12.6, 1.7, 23.6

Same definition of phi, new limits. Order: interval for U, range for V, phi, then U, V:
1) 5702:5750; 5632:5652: -0.4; 24.3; 24.0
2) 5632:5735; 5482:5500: -0.5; 24.2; 23.7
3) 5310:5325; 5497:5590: 1.4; 22.4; 23.8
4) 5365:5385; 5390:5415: 2.2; 20.3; 22.5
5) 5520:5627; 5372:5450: -1.6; 23.7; 22.1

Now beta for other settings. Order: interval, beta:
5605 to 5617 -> 24.0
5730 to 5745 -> 26.9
